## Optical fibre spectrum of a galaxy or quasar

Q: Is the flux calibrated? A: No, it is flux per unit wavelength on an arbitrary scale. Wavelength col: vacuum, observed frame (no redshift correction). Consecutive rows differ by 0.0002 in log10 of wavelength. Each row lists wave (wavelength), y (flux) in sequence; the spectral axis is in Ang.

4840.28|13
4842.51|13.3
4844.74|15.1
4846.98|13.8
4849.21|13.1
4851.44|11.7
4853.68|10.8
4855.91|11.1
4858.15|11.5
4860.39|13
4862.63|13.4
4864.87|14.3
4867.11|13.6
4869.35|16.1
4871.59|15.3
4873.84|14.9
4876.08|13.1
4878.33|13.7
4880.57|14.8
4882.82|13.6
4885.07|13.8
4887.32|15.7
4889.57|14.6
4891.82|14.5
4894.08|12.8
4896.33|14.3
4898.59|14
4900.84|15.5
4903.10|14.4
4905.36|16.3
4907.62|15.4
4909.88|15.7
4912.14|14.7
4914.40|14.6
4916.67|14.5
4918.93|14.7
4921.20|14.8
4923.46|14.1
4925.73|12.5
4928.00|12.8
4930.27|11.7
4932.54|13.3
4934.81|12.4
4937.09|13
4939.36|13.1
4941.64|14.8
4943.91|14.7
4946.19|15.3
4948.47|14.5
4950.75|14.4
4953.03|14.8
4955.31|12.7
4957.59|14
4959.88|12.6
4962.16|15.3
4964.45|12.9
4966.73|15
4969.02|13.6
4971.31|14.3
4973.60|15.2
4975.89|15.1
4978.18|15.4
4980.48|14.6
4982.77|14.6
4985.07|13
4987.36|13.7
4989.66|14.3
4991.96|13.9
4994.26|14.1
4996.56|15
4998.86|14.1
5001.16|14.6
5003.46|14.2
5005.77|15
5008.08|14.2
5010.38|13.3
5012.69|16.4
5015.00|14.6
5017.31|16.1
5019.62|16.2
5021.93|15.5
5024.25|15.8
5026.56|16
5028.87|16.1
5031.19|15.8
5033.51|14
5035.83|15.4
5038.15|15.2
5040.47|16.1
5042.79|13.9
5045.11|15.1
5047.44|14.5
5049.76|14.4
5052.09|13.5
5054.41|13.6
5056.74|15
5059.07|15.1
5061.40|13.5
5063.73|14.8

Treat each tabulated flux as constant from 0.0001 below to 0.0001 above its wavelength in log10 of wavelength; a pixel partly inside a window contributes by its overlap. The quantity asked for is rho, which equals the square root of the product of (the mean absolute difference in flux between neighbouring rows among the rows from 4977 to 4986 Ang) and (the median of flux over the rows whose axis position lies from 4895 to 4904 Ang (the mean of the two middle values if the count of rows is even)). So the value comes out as 3.4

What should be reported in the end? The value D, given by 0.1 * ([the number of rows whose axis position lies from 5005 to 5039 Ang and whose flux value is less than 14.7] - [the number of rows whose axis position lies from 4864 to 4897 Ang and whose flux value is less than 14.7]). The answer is -0.60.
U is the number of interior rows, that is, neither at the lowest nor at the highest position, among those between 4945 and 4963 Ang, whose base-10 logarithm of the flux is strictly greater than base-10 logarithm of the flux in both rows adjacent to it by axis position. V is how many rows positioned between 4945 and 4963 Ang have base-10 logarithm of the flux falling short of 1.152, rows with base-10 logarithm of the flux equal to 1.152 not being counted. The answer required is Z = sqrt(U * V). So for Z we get 2.4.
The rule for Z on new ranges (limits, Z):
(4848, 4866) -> 0.0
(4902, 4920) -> 0.0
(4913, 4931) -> 2.8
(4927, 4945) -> 3.5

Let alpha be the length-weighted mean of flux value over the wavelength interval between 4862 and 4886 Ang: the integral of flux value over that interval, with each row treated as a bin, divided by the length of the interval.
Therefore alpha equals 14.3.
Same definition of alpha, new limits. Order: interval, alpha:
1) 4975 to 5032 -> 14.9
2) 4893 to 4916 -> 14.8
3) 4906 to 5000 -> 14.1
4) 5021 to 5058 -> 15.0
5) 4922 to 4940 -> 12.9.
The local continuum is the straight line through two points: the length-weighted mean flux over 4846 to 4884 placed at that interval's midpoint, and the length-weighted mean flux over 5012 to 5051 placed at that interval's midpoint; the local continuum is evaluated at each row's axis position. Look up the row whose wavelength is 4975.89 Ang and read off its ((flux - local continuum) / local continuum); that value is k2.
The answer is 0.028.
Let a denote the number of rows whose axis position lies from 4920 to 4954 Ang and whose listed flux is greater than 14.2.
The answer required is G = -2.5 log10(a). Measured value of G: -2.1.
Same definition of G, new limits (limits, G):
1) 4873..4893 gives -1.7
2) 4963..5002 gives -2.5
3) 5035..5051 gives -1.9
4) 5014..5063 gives -3.0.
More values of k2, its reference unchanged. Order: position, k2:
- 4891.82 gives 0.057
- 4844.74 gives 0.147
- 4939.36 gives -0.082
